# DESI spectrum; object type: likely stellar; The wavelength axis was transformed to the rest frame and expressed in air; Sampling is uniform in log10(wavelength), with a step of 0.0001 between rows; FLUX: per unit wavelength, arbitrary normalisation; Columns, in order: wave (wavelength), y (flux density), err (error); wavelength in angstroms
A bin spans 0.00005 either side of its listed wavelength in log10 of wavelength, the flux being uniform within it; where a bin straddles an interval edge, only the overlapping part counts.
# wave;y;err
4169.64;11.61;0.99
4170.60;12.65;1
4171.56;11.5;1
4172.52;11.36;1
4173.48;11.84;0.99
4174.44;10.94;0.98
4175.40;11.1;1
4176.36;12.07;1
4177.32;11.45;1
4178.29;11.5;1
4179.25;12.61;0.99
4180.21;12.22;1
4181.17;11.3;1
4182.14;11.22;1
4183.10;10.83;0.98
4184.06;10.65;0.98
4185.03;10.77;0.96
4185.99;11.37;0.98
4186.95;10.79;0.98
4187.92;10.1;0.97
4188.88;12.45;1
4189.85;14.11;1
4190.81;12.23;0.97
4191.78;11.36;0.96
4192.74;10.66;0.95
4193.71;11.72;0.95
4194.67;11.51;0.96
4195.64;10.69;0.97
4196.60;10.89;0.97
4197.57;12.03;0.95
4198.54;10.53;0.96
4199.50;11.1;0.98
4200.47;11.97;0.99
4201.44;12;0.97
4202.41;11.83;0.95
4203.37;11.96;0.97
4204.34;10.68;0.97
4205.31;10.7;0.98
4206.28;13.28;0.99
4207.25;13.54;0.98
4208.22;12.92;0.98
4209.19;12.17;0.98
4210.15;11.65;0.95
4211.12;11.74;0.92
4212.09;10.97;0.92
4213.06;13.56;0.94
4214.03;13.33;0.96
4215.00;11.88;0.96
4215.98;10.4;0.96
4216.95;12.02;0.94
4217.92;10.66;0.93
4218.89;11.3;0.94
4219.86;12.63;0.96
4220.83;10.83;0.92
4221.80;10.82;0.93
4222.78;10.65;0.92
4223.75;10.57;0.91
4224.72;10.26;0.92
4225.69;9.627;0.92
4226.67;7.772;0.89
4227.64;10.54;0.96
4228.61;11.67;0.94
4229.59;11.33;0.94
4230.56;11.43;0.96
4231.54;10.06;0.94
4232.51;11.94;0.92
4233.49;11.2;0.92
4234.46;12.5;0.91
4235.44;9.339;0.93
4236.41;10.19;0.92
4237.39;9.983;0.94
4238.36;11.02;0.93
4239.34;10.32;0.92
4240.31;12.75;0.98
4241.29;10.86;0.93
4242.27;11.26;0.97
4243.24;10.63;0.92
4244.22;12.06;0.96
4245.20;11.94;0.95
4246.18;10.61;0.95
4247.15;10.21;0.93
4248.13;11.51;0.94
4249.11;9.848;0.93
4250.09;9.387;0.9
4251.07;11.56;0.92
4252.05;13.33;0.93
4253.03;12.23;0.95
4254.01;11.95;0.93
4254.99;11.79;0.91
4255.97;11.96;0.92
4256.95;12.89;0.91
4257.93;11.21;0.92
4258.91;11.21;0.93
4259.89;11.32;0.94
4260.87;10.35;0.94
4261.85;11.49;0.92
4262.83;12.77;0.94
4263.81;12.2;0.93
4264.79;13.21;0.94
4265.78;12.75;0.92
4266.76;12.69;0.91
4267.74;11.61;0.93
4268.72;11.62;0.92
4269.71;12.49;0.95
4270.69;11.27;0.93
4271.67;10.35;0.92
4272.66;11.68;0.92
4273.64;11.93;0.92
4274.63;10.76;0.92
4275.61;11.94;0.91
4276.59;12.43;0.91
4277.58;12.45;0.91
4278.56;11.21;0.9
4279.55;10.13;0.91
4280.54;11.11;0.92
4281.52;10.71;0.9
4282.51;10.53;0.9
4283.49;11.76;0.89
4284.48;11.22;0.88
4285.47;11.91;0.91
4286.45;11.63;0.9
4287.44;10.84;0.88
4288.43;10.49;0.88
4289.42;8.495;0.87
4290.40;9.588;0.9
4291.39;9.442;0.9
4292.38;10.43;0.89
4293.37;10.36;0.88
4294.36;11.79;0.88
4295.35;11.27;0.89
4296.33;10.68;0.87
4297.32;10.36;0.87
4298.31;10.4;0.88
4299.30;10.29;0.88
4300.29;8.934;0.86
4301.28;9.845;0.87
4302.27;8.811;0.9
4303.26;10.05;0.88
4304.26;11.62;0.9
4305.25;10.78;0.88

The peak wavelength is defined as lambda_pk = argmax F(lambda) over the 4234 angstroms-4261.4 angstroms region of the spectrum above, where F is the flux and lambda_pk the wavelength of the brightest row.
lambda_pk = 4252.05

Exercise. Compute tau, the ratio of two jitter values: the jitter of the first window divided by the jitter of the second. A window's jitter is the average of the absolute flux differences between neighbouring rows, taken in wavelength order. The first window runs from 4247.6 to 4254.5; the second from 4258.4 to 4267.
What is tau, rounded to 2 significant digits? 1.8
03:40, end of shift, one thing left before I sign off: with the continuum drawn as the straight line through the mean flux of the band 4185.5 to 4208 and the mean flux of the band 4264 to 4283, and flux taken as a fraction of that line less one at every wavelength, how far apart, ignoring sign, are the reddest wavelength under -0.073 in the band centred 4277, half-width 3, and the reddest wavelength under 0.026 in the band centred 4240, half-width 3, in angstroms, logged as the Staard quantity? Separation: 37.3 angstroms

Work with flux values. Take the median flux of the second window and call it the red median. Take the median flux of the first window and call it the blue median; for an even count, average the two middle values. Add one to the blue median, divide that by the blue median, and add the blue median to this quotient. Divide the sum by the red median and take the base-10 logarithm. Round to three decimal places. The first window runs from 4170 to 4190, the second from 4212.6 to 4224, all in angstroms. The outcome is 0.051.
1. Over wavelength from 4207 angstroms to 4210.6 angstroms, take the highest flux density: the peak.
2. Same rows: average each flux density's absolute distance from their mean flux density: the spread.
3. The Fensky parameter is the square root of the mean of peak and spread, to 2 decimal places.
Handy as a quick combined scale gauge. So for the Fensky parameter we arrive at 2.66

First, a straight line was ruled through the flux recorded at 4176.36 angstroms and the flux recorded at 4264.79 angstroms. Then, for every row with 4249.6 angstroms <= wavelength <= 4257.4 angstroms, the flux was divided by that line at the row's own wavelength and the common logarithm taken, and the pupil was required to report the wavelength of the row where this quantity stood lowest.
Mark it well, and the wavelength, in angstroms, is 4250.09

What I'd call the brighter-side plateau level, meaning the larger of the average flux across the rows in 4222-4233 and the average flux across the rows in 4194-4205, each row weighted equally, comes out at 11.4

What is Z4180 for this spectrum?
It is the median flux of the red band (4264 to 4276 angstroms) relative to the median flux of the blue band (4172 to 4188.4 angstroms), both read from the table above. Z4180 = 1.04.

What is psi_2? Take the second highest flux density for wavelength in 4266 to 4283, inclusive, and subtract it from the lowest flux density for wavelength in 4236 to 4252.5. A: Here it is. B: -3.1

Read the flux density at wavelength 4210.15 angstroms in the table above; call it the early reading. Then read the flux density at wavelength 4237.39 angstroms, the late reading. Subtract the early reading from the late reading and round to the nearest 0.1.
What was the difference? -1.7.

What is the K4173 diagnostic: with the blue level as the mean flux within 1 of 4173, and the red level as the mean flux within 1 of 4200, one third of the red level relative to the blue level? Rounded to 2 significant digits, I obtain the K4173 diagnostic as 0.33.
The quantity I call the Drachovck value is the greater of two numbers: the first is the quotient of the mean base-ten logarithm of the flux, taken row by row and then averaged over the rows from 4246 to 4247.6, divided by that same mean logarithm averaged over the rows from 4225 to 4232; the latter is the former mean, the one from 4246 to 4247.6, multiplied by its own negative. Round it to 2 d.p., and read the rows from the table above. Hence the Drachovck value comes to 1.01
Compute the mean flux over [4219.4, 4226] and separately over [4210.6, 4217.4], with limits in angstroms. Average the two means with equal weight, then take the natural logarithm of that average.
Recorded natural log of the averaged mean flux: 2.43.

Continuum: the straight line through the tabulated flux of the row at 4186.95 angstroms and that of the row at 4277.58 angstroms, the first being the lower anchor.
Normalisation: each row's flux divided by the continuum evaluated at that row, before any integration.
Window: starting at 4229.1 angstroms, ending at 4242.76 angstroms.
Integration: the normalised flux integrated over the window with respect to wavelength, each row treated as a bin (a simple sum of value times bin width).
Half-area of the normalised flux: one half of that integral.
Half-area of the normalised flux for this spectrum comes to 6.4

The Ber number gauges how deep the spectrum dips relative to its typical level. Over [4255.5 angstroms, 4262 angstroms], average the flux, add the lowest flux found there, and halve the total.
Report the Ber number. 10.92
